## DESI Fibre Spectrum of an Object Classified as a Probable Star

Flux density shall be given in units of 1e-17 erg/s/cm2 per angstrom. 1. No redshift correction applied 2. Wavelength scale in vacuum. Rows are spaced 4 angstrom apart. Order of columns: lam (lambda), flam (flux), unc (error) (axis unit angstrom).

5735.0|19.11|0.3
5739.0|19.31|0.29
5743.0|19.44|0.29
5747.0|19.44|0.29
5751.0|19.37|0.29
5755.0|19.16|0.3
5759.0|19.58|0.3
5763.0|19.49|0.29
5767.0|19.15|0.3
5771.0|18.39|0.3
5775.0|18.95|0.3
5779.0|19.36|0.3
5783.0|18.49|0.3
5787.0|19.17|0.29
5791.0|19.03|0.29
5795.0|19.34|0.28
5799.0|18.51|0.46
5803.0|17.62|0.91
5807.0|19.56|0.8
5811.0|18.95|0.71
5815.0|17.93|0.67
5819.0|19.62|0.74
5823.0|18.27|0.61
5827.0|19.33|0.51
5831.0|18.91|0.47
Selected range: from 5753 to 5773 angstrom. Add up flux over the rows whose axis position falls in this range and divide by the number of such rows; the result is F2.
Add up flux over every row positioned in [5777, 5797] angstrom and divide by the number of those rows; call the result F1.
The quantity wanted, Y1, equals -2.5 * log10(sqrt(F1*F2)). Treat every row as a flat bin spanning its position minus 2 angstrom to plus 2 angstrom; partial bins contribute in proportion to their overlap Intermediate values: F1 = 19.1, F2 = 19.2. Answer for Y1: -3.20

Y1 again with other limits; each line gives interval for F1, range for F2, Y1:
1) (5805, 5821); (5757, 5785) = -3.20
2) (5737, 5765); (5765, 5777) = -3.20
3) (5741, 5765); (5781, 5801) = -3.21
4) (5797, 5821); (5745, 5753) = -3.20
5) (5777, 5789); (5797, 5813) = -3.19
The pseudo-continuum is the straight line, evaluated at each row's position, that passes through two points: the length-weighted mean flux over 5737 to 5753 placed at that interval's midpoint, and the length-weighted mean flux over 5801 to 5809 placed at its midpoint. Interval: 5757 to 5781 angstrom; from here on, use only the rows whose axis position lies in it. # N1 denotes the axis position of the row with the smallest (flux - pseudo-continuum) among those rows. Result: 5771.0 angstrom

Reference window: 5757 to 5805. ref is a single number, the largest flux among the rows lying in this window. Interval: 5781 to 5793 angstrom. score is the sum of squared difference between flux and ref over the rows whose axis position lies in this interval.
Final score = 1.66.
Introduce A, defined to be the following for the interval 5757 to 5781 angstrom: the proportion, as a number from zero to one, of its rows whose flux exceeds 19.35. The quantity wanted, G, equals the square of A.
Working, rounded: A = 0.5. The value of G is 0.25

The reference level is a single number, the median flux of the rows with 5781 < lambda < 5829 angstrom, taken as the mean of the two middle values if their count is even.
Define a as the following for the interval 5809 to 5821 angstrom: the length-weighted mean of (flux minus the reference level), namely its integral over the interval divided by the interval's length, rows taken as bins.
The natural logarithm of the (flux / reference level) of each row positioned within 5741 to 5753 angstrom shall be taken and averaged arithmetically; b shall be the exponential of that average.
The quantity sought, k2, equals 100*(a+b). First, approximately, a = -0.16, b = 1.02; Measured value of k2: 87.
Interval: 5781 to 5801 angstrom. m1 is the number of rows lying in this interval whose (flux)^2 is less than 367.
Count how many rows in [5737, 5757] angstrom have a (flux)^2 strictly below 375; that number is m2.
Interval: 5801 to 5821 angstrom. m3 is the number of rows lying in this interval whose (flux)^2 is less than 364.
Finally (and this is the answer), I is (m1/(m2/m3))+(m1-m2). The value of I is 5.5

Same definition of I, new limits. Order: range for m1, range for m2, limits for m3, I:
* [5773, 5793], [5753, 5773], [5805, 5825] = 3.0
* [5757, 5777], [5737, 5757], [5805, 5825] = 5.5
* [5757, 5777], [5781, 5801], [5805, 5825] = -0.2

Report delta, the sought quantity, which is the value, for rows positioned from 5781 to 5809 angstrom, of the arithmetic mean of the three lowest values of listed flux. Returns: 18.2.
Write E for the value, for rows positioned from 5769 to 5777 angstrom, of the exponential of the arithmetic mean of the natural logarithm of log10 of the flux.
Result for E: 1.27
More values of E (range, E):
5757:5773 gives 1.28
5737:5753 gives 1.29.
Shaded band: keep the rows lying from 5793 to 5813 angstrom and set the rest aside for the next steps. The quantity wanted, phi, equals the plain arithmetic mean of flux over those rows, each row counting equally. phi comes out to 18.8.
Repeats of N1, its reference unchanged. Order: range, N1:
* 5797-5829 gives 5803.0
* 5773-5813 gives 5803.0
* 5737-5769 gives 5739.0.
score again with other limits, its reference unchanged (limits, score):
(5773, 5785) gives 1.63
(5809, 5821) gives 3.12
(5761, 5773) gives 1.61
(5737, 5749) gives 0.11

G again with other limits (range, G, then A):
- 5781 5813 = 0.02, 0.1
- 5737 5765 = 0.51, 0.7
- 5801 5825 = 0.11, 0.3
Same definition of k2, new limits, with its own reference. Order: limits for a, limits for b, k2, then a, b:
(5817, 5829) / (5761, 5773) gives 108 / 0.08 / 1.00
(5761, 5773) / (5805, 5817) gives 101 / 0.02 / 0.99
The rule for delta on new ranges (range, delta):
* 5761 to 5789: 18.6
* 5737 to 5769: 19.2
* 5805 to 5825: 18.4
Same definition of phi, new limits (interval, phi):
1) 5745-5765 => 19.4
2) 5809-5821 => 18.8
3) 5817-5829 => 19.1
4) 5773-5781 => 19.2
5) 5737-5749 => 19.4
